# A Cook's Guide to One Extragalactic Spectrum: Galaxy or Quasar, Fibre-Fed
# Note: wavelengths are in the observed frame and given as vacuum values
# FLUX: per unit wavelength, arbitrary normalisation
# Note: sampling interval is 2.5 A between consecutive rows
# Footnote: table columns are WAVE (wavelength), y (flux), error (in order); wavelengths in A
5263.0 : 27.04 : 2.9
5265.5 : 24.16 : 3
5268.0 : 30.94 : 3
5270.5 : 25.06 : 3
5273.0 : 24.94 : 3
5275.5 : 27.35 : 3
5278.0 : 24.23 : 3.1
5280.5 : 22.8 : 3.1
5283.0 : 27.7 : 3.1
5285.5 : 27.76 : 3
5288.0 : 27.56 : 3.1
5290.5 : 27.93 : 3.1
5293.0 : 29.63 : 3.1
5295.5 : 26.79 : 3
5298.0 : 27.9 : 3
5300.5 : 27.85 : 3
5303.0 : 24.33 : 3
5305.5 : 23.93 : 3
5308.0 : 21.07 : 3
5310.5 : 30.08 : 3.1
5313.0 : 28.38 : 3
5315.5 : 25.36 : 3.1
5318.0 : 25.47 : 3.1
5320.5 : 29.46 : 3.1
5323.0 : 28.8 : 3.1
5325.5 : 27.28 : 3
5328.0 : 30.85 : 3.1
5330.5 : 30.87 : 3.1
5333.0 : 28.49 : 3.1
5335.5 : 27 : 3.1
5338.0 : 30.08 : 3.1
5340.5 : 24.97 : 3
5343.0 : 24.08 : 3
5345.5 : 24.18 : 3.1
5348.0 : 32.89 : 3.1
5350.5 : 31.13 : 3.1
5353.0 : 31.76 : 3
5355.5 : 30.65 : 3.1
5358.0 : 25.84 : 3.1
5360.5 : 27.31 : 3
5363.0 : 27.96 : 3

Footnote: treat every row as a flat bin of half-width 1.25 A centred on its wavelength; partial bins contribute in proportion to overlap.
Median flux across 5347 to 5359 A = 31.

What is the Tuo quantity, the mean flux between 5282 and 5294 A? 28.1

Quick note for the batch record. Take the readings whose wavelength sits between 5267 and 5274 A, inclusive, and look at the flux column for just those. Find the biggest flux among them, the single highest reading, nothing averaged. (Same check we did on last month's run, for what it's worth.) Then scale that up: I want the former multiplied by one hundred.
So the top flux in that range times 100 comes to 3094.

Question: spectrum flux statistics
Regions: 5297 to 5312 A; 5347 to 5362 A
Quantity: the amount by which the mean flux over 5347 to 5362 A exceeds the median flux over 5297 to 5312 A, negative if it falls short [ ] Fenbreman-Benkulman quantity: 3.8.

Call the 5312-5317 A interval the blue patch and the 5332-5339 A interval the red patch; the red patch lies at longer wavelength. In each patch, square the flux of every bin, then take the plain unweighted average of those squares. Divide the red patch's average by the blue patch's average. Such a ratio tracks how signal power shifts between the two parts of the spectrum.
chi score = 1.13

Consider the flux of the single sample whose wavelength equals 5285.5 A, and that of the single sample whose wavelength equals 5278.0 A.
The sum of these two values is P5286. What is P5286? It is 52.0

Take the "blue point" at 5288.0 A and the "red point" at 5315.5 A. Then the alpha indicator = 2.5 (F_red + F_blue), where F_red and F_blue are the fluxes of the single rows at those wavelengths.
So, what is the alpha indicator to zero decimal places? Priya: 132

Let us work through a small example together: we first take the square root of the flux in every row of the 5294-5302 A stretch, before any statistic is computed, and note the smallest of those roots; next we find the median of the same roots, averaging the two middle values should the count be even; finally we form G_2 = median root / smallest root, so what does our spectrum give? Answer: 1.02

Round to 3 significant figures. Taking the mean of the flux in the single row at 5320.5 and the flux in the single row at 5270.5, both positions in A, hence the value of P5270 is 27.3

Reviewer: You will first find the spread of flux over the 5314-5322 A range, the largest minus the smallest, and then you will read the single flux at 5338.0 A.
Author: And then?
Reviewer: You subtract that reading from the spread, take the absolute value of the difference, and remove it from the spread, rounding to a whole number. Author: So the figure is -22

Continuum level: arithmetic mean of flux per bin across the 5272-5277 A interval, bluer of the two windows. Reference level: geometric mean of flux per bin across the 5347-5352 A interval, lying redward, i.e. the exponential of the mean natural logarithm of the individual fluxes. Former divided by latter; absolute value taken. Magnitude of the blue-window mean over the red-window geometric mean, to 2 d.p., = 0.82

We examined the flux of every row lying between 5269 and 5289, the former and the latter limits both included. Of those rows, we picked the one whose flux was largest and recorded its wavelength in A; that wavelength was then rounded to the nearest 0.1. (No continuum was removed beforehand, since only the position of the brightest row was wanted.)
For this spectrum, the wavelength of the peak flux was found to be 5285.5 A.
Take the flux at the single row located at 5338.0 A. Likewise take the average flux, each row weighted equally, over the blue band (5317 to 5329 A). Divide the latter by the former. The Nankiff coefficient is 0.94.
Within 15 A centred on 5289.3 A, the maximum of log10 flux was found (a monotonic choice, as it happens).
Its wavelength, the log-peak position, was 5293.0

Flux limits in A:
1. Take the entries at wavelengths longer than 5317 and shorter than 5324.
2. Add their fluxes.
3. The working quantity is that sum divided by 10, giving 8.37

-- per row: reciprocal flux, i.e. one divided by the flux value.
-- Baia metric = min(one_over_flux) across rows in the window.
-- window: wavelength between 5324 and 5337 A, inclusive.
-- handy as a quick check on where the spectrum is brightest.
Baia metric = 0.0324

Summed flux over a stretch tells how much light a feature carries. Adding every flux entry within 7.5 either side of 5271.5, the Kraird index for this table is 157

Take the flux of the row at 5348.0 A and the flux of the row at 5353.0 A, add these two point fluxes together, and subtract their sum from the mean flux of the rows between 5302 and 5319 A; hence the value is -39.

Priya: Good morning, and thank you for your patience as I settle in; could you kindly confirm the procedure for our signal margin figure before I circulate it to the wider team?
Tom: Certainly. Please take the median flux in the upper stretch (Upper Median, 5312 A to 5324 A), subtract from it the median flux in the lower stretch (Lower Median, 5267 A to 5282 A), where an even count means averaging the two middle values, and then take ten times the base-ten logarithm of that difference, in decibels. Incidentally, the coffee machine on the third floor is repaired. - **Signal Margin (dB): 5.3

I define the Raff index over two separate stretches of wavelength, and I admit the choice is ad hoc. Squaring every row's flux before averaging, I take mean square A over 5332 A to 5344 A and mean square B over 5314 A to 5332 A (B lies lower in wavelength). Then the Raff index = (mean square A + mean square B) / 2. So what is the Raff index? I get 768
